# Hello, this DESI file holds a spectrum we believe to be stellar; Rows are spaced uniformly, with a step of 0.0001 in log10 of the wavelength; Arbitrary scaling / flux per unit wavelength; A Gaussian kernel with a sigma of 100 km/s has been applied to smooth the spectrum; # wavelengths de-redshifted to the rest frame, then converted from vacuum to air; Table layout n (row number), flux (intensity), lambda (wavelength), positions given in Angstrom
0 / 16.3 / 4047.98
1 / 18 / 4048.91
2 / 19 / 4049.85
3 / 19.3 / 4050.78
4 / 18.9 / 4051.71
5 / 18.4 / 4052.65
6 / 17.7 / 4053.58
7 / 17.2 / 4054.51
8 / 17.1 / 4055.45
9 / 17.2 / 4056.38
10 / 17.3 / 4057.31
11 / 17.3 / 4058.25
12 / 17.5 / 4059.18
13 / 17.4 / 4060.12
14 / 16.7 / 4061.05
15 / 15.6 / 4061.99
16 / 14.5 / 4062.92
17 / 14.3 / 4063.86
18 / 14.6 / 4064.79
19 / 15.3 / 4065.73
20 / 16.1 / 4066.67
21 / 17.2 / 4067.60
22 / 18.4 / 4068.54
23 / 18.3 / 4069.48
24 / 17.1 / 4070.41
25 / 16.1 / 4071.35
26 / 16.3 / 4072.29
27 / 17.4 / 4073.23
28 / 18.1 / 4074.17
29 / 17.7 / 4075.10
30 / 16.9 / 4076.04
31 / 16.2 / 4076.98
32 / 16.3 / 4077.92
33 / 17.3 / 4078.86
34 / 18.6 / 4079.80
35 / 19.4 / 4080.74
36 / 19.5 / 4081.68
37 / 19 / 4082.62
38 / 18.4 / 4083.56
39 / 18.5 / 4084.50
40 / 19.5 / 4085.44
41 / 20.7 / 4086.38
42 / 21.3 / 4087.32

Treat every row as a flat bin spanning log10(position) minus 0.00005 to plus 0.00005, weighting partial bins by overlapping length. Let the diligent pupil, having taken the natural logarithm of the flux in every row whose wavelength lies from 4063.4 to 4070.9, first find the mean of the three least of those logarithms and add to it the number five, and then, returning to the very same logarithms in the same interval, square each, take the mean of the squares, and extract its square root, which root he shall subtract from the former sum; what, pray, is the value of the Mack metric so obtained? 4.89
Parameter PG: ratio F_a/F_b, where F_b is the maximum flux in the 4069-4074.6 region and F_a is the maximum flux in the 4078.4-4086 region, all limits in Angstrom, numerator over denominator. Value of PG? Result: 1.07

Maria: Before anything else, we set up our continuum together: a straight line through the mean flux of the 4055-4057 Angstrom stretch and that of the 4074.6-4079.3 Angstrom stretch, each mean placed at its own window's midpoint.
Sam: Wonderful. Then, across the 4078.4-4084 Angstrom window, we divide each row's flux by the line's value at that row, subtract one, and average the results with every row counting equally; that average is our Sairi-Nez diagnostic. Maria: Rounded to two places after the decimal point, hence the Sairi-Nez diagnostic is 0.11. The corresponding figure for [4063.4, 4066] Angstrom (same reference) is -0.14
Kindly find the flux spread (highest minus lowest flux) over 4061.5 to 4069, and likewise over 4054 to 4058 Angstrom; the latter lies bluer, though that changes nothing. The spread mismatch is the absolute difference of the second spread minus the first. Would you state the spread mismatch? 3.9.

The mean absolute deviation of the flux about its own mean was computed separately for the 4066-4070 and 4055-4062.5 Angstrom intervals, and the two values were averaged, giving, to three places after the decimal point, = 0.641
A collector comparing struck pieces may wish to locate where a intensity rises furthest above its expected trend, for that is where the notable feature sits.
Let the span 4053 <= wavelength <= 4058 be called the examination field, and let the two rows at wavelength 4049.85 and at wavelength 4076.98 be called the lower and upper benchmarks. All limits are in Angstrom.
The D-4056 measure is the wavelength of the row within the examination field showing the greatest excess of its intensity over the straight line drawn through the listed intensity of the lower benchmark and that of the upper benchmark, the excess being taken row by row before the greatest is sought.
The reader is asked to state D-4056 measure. 4053.58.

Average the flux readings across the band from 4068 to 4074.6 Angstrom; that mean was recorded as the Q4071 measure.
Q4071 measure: 17.4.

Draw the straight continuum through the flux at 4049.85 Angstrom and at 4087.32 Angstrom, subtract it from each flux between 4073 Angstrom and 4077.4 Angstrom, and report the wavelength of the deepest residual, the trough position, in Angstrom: 4076.98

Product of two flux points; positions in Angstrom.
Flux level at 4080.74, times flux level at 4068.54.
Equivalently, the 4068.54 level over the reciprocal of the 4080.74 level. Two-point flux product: 357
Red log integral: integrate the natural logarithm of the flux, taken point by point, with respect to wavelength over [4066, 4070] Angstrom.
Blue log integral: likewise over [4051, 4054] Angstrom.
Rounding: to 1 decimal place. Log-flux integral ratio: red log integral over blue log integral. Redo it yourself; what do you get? 1.3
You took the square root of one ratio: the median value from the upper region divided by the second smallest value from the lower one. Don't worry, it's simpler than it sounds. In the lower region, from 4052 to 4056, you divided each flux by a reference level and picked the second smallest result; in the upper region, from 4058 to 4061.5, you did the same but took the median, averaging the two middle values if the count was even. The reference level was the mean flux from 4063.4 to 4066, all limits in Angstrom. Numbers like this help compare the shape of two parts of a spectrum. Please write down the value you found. 1.004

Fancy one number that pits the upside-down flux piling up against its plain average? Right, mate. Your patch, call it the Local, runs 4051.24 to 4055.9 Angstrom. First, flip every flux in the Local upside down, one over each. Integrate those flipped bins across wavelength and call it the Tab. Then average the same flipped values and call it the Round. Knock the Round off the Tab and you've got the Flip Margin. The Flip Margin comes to 0.21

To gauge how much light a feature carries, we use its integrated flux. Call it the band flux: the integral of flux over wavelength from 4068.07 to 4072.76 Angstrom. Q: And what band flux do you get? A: 81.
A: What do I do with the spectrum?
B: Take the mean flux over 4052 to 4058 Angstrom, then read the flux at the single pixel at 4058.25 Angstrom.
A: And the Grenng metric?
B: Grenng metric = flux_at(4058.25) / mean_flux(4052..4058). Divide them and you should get 0.99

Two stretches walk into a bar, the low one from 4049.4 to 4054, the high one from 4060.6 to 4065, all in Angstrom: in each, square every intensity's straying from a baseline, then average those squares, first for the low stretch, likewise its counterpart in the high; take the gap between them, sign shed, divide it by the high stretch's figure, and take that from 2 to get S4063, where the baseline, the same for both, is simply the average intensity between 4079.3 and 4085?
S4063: 1.02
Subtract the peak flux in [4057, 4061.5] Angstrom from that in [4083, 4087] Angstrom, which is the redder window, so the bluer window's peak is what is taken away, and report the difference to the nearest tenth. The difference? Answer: 3.2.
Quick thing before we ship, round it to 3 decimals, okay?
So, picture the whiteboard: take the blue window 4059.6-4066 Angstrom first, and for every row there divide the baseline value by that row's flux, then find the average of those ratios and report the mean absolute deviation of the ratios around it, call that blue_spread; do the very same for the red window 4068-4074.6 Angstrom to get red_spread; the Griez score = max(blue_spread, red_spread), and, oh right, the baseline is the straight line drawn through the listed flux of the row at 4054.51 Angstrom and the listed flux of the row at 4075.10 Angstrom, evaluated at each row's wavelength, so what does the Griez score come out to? 0.068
